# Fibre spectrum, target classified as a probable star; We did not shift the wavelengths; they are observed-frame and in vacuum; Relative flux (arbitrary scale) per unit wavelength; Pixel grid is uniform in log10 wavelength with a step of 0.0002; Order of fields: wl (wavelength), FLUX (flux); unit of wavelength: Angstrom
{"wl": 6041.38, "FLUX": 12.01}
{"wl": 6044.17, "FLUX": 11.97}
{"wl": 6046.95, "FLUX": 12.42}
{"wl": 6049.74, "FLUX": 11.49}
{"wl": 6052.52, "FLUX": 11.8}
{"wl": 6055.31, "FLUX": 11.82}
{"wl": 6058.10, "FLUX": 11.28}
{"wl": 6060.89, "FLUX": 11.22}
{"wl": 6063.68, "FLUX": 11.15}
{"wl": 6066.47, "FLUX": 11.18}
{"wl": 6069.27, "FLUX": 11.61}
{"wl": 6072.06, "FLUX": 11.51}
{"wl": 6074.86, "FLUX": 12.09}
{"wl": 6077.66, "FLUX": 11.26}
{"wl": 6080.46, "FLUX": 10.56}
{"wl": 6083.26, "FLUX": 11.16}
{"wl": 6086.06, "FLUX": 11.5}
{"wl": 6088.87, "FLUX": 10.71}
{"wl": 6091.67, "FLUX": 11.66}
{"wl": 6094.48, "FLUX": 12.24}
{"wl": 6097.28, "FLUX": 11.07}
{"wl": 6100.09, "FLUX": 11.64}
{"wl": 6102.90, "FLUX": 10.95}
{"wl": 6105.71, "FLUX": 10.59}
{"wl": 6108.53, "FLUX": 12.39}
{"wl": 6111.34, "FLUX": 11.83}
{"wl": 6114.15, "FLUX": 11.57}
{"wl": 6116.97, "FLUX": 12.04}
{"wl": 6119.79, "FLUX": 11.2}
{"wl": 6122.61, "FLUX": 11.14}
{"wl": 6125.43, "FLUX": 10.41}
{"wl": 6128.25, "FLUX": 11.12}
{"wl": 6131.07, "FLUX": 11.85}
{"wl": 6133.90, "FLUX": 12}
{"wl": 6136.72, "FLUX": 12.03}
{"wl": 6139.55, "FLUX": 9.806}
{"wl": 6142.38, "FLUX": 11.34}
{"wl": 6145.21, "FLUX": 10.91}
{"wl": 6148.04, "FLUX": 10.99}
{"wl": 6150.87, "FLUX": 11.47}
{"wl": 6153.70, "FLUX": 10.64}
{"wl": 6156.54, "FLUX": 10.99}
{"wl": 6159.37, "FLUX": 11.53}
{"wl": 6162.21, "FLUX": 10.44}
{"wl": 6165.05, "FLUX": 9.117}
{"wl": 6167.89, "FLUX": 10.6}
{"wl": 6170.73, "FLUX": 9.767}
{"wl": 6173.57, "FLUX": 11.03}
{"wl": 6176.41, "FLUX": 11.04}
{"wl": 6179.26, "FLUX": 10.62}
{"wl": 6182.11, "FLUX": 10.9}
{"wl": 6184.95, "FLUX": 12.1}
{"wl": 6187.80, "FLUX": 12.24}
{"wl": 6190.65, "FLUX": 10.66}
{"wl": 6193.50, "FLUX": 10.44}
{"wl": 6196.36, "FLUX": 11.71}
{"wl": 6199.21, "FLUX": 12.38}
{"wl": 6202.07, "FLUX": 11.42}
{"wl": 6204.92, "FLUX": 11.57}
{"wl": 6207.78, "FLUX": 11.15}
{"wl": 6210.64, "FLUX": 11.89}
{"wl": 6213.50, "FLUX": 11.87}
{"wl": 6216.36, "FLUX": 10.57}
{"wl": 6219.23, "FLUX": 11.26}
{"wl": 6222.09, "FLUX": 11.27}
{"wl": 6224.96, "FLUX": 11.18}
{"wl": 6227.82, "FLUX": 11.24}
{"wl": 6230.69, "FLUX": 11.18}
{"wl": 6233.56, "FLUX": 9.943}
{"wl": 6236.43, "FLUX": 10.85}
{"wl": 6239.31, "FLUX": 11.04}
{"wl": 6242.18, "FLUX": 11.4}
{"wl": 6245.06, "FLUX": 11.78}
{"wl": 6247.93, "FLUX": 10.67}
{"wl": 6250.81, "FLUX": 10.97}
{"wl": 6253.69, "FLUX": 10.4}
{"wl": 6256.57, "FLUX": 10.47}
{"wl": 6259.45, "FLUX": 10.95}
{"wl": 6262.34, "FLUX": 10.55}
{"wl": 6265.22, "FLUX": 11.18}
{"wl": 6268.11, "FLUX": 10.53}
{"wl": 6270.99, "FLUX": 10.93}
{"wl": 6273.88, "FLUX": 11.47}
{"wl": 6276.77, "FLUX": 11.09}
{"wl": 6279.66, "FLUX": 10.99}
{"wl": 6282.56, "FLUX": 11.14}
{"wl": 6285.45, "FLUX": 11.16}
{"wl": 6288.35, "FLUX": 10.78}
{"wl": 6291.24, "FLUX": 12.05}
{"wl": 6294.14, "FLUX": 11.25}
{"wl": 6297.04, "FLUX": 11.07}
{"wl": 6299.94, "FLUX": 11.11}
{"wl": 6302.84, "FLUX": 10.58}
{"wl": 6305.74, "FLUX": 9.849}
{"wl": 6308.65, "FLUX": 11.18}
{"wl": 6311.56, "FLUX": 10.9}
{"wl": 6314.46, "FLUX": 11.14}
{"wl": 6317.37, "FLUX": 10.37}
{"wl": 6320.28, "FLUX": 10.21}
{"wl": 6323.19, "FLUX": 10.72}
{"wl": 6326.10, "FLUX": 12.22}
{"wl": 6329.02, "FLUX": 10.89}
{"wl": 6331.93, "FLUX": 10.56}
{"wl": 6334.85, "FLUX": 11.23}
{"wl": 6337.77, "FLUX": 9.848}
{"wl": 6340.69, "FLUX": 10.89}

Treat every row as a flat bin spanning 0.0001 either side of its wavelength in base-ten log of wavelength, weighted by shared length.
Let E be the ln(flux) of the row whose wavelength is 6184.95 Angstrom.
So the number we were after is 2.49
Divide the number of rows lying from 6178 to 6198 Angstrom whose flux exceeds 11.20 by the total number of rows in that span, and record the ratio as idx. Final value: 0.43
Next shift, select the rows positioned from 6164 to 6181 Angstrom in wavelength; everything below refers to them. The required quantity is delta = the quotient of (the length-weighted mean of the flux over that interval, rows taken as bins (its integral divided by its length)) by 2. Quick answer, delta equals 5.20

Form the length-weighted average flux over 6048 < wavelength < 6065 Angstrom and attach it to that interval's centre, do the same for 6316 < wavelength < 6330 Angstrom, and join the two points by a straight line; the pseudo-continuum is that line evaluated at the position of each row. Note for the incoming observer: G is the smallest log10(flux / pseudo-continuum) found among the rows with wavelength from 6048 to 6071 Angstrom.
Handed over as -0.0121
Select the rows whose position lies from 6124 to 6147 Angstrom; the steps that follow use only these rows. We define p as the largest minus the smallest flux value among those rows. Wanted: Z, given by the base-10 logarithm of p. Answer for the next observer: 0.35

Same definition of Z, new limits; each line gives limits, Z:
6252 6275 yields 0.03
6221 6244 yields 0.16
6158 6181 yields 0.38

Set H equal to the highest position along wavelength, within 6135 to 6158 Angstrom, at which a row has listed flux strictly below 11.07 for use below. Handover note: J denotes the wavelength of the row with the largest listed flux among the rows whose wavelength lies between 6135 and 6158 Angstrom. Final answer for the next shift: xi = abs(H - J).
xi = 19.8 Angstrom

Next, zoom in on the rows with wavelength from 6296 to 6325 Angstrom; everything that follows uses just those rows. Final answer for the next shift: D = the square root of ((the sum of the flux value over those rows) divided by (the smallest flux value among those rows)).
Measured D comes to 3.30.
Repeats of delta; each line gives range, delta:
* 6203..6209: 5.69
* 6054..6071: 5.69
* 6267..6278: 5.51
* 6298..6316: 5.40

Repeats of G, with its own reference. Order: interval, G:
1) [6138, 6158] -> -0.0614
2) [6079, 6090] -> -0.0343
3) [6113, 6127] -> -0.0367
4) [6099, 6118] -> -0.0309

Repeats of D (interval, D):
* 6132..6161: 3.38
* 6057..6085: 3.27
